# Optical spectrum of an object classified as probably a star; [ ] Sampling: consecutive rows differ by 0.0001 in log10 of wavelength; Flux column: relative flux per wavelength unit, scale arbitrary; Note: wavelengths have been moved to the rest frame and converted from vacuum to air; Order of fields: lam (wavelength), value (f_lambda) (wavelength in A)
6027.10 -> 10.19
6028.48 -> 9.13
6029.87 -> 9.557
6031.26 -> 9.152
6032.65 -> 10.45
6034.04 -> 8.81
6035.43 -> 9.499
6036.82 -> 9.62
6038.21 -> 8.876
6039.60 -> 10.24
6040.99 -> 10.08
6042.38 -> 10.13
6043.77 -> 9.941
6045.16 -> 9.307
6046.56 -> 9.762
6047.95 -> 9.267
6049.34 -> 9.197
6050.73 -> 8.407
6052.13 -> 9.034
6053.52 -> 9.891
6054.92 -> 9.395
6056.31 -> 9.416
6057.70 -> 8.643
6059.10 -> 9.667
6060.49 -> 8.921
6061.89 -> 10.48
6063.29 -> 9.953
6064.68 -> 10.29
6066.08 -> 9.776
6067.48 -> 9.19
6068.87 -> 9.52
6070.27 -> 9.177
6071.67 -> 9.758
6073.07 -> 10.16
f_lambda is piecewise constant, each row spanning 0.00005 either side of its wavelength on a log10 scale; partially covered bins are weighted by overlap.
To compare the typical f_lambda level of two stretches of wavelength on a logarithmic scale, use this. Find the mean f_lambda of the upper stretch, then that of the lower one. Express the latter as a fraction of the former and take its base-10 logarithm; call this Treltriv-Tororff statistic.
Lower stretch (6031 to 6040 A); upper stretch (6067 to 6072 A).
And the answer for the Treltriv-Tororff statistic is 0.005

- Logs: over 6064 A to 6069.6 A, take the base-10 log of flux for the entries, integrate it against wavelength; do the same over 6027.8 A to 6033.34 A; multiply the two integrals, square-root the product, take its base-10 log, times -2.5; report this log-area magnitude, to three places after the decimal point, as -1.846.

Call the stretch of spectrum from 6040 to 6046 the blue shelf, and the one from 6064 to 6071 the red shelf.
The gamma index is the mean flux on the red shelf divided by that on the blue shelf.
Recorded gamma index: 0.97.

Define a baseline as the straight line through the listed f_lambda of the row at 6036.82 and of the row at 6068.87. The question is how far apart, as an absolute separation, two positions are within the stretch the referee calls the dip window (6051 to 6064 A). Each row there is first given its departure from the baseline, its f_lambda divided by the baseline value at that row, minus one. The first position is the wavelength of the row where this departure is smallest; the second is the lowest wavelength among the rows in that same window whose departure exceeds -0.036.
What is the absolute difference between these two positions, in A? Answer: 4.2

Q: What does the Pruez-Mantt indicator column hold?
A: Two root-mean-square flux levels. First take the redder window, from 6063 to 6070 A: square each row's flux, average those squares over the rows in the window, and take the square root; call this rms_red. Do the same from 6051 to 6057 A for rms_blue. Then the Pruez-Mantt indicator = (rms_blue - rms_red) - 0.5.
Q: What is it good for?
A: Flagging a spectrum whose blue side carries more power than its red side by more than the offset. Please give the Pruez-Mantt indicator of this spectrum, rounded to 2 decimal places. -0.81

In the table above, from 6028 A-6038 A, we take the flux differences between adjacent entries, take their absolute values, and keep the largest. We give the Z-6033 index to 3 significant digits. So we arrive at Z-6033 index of 1.64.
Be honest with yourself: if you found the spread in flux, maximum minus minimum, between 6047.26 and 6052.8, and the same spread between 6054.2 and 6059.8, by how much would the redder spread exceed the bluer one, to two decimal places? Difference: 0.16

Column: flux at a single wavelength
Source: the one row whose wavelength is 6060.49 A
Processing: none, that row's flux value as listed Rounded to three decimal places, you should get 8.921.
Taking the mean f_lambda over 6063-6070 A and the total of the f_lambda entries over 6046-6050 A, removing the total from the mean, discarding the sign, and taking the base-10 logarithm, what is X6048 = 1.27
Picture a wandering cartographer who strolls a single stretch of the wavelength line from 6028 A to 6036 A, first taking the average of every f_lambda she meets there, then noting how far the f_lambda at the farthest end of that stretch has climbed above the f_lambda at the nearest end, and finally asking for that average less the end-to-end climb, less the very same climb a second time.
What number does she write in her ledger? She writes 8.7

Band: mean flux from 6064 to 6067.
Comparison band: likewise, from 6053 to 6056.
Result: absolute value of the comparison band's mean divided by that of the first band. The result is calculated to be 0.96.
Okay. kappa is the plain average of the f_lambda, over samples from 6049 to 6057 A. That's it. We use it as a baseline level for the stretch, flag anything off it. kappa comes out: 9.22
